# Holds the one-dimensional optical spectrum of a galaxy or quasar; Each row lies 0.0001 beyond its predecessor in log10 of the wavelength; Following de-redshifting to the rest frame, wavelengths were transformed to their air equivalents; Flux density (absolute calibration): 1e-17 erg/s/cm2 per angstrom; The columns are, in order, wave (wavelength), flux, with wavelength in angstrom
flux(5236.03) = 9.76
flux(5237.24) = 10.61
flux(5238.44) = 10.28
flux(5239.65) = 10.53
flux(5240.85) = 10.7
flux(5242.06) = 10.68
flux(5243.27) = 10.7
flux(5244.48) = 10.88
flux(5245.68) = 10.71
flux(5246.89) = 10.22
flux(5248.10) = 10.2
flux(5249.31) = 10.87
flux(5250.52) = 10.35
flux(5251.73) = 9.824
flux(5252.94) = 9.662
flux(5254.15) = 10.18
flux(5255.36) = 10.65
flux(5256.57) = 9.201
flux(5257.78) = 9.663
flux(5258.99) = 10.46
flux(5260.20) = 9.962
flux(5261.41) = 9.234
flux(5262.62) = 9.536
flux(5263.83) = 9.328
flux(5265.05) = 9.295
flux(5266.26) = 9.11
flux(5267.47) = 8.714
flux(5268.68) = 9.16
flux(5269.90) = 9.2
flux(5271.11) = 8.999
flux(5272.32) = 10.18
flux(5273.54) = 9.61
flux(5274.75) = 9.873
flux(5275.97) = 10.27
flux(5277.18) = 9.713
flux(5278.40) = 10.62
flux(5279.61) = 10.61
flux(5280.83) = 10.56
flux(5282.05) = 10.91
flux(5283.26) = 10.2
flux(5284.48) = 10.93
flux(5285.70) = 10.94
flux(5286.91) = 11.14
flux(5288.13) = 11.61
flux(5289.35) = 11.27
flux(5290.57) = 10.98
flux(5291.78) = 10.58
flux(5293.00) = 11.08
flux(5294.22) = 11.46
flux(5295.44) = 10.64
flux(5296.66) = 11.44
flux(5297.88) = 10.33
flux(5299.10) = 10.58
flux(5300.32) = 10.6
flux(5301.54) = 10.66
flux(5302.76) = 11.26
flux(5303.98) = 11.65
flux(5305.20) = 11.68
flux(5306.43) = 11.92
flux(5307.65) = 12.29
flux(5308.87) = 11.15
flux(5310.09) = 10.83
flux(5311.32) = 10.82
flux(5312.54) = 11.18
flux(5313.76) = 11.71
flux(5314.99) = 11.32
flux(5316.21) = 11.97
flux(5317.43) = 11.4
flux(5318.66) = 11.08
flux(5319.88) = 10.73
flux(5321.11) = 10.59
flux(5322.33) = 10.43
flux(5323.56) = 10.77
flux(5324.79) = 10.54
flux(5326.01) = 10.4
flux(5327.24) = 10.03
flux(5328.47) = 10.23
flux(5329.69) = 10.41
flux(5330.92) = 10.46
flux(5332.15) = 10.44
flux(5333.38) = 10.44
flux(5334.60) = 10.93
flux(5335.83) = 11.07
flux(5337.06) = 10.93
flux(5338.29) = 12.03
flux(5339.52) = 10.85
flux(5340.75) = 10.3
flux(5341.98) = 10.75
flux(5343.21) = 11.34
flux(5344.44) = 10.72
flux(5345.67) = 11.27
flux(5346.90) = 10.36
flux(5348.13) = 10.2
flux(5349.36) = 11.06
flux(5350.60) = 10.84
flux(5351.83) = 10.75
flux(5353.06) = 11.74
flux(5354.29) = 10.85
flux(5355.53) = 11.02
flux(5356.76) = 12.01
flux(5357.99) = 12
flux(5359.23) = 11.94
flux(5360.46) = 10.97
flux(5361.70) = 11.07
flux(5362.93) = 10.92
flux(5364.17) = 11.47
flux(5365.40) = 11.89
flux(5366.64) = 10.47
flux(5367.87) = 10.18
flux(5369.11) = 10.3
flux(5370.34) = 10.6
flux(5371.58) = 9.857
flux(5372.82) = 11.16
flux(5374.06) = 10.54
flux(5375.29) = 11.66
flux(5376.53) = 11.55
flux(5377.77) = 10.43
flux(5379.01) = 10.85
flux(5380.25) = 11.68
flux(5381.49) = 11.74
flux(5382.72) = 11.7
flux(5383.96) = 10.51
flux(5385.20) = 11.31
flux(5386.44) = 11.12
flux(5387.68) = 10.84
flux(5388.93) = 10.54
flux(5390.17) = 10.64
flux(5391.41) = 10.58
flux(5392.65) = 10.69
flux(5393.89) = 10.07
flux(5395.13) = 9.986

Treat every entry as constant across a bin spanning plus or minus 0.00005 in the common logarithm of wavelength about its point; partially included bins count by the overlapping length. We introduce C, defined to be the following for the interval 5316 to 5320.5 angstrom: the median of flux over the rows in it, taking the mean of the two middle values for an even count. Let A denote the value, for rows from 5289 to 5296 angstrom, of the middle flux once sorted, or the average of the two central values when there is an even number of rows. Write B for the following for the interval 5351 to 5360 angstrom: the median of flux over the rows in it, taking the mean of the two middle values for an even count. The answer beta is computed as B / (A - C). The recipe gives -56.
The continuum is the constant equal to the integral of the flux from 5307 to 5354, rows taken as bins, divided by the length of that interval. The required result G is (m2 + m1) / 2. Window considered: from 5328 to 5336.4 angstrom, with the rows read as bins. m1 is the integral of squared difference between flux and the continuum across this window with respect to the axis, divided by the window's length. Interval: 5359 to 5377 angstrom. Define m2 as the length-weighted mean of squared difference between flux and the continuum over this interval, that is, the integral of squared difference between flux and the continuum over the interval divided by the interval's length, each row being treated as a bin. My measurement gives 0.28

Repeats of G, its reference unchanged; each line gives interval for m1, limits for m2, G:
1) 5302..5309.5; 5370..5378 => 0.54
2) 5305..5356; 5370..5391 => 0.30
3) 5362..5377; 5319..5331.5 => 0.31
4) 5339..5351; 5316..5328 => 0.21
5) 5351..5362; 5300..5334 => 0.41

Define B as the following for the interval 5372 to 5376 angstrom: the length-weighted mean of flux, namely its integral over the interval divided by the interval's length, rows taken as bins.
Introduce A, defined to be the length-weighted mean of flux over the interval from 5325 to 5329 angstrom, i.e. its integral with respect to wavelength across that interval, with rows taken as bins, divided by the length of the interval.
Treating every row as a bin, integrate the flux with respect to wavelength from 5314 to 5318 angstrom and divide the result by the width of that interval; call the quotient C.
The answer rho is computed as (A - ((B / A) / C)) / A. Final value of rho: 0.9909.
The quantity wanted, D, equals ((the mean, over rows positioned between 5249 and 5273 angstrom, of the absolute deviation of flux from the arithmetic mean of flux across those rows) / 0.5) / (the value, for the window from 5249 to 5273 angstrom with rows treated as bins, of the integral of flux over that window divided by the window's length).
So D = 0.104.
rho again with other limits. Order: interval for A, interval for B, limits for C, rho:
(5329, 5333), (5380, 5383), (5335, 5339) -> 0.9904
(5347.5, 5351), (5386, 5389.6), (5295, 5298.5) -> 0.9912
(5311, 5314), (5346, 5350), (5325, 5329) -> 0.9918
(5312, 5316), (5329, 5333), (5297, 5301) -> 0.9925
